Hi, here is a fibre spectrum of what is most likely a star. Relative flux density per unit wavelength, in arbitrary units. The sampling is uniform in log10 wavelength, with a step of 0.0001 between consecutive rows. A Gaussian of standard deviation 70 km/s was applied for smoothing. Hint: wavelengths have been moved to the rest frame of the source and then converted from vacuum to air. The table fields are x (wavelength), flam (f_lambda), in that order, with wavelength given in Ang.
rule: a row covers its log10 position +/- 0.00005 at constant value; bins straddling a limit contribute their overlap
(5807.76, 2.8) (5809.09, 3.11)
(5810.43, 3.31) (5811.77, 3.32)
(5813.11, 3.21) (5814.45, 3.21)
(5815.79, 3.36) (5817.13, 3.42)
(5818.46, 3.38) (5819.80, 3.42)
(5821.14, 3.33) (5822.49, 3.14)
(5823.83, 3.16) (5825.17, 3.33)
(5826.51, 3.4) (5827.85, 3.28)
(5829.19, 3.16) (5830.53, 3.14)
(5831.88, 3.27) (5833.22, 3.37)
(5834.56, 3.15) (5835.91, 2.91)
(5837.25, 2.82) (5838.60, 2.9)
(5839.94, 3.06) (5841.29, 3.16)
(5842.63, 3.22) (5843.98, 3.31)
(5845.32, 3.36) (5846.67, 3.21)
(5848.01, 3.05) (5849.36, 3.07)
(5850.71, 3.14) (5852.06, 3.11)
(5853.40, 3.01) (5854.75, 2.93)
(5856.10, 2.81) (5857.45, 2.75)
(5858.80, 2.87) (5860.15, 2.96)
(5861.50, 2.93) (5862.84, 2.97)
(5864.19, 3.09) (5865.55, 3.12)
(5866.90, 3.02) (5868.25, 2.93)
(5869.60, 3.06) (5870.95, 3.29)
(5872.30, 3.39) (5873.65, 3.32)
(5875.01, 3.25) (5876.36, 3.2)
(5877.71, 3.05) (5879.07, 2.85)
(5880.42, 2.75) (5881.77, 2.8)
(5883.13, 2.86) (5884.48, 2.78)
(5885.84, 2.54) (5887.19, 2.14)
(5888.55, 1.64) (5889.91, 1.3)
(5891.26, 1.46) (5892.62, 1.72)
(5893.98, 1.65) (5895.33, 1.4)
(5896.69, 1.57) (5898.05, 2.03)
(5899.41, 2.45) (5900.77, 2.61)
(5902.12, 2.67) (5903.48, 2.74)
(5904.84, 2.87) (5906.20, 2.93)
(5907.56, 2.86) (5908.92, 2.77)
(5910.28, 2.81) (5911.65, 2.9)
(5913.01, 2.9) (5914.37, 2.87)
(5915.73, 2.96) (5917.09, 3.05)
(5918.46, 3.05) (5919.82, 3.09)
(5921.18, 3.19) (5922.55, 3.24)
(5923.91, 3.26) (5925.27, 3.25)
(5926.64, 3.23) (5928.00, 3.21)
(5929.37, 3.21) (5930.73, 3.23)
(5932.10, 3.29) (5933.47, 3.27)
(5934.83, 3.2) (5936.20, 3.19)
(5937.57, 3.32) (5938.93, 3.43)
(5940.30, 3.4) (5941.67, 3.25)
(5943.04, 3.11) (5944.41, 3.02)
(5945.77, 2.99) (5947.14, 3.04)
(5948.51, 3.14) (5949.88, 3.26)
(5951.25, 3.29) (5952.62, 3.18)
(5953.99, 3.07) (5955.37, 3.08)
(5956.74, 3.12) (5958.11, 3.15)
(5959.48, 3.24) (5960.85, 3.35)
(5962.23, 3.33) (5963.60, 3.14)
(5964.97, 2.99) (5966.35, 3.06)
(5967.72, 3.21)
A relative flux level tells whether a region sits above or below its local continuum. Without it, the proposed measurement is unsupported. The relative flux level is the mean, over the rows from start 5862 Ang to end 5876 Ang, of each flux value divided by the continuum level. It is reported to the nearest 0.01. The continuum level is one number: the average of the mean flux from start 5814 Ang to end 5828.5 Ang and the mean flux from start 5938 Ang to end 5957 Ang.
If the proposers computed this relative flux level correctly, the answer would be 0.97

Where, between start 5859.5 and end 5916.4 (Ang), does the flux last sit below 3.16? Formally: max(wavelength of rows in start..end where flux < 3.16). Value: 5915.73 Ang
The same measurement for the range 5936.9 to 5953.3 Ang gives 5948.51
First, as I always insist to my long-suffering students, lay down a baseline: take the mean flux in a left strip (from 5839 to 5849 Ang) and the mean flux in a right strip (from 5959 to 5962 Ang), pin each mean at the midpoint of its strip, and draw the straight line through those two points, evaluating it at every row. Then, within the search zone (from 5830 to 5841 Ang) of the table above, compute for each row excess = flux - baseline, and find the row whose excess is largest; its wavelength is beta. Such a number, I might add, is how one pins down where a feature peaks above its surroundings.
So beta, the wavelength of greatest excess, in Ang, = 5833.22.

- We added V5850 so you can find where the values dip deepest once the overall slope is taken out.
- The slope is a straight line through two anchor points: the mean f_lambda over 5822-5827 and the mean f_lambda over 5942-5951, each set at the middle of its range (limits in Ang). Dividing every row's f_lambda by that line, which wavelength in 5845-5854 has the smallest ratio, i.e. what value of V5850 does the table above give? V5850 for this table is 5853.40 Ang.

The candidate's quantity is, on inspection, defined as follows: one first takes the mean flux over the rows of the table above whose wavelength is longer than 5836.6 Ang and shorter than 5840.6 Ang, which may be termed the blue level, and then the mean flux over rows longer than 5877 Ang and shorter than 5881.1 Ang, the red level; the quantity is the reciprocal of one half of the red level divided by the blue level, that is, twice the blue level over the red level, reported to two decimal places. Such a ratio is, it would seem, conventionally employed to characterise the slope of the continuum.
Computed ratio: 2.03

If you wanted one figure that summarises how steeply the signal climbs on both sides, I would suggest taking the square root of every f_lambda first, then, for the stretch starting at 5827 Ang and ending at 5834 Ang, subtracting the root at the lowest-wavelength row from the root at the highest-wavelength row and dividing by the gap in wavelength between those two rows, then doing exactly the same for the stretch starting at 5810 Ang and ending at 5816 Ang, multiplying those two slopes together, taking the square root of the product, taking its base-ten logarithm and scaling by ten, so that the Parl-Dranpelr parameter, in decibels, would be -24.7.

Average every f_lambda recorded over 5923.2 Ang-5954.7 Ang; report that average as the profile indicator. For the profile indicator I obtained 3.21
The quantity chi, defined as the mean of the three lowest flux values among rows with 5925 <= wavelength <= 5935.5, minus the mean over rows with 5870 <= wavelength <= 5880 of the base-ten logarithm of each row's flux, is 2.7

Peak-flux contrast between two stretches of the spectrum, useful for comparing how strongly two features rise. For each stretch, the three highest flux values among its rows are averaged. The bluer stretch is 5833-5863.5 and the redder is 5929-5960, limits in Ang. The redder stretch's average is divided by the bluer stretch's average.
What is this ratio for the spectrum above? 1.01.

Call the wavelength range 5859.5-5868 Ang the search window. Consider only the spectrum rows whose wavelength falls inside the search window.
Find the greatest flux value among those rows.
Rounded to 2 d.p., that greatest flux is 3.12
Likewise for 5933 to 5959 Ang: 3.43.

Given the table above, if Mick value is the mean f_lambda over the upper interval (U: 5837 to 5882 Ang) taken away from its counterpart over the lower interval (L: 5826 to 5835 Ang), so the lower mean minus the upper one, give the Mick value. 0.20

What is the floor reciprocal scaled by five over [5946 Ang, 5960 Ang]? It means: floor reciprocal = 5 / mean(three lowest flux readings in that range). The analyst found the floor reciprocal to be 1.63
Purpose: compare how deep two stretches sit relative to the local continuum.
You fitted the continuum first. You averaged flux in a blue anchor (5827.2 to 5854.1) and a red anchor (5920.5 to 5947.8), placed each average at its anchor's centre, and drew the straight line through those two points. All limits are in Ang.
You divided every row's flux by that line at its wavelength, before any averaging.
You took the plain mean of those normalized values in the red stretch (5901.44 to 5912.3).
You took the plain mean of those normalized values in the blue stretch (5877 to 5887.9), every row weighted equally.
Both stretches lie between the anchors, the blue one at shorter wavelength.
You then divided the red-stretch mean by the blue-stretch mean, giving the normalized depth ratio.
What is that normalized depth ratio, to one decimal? 1.0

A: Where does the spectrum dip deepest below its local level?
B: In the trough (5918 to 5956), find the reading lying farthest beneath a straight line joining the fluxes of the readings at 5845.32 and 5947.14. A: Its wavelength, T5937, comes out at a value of 5918.46 Ang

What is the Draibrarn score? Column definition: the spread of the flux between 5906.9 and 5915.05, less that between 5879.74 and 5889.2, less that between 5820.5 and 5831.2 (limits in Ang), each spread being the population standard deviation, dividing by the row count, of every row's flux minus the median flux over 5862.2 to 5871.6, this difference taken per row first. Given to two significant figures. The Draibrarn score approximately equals -0.47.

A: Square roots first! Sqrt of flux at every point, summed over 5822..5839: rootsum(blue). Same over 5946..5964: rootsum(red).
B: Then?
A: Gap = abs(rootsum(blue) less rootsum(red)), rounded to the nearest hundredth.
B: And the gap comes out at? 0.11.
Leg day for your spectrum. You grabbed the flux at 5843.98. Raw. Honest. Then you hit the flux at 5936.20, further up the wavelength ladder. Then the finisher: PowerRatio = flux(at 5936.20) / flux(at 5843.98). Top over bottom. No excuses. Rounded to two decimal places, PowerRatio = 0.96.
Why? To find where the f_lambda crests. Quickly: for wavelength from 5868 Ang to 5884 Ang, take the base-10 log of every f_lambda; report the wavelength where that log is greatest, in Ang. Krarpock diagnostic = 5872.30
